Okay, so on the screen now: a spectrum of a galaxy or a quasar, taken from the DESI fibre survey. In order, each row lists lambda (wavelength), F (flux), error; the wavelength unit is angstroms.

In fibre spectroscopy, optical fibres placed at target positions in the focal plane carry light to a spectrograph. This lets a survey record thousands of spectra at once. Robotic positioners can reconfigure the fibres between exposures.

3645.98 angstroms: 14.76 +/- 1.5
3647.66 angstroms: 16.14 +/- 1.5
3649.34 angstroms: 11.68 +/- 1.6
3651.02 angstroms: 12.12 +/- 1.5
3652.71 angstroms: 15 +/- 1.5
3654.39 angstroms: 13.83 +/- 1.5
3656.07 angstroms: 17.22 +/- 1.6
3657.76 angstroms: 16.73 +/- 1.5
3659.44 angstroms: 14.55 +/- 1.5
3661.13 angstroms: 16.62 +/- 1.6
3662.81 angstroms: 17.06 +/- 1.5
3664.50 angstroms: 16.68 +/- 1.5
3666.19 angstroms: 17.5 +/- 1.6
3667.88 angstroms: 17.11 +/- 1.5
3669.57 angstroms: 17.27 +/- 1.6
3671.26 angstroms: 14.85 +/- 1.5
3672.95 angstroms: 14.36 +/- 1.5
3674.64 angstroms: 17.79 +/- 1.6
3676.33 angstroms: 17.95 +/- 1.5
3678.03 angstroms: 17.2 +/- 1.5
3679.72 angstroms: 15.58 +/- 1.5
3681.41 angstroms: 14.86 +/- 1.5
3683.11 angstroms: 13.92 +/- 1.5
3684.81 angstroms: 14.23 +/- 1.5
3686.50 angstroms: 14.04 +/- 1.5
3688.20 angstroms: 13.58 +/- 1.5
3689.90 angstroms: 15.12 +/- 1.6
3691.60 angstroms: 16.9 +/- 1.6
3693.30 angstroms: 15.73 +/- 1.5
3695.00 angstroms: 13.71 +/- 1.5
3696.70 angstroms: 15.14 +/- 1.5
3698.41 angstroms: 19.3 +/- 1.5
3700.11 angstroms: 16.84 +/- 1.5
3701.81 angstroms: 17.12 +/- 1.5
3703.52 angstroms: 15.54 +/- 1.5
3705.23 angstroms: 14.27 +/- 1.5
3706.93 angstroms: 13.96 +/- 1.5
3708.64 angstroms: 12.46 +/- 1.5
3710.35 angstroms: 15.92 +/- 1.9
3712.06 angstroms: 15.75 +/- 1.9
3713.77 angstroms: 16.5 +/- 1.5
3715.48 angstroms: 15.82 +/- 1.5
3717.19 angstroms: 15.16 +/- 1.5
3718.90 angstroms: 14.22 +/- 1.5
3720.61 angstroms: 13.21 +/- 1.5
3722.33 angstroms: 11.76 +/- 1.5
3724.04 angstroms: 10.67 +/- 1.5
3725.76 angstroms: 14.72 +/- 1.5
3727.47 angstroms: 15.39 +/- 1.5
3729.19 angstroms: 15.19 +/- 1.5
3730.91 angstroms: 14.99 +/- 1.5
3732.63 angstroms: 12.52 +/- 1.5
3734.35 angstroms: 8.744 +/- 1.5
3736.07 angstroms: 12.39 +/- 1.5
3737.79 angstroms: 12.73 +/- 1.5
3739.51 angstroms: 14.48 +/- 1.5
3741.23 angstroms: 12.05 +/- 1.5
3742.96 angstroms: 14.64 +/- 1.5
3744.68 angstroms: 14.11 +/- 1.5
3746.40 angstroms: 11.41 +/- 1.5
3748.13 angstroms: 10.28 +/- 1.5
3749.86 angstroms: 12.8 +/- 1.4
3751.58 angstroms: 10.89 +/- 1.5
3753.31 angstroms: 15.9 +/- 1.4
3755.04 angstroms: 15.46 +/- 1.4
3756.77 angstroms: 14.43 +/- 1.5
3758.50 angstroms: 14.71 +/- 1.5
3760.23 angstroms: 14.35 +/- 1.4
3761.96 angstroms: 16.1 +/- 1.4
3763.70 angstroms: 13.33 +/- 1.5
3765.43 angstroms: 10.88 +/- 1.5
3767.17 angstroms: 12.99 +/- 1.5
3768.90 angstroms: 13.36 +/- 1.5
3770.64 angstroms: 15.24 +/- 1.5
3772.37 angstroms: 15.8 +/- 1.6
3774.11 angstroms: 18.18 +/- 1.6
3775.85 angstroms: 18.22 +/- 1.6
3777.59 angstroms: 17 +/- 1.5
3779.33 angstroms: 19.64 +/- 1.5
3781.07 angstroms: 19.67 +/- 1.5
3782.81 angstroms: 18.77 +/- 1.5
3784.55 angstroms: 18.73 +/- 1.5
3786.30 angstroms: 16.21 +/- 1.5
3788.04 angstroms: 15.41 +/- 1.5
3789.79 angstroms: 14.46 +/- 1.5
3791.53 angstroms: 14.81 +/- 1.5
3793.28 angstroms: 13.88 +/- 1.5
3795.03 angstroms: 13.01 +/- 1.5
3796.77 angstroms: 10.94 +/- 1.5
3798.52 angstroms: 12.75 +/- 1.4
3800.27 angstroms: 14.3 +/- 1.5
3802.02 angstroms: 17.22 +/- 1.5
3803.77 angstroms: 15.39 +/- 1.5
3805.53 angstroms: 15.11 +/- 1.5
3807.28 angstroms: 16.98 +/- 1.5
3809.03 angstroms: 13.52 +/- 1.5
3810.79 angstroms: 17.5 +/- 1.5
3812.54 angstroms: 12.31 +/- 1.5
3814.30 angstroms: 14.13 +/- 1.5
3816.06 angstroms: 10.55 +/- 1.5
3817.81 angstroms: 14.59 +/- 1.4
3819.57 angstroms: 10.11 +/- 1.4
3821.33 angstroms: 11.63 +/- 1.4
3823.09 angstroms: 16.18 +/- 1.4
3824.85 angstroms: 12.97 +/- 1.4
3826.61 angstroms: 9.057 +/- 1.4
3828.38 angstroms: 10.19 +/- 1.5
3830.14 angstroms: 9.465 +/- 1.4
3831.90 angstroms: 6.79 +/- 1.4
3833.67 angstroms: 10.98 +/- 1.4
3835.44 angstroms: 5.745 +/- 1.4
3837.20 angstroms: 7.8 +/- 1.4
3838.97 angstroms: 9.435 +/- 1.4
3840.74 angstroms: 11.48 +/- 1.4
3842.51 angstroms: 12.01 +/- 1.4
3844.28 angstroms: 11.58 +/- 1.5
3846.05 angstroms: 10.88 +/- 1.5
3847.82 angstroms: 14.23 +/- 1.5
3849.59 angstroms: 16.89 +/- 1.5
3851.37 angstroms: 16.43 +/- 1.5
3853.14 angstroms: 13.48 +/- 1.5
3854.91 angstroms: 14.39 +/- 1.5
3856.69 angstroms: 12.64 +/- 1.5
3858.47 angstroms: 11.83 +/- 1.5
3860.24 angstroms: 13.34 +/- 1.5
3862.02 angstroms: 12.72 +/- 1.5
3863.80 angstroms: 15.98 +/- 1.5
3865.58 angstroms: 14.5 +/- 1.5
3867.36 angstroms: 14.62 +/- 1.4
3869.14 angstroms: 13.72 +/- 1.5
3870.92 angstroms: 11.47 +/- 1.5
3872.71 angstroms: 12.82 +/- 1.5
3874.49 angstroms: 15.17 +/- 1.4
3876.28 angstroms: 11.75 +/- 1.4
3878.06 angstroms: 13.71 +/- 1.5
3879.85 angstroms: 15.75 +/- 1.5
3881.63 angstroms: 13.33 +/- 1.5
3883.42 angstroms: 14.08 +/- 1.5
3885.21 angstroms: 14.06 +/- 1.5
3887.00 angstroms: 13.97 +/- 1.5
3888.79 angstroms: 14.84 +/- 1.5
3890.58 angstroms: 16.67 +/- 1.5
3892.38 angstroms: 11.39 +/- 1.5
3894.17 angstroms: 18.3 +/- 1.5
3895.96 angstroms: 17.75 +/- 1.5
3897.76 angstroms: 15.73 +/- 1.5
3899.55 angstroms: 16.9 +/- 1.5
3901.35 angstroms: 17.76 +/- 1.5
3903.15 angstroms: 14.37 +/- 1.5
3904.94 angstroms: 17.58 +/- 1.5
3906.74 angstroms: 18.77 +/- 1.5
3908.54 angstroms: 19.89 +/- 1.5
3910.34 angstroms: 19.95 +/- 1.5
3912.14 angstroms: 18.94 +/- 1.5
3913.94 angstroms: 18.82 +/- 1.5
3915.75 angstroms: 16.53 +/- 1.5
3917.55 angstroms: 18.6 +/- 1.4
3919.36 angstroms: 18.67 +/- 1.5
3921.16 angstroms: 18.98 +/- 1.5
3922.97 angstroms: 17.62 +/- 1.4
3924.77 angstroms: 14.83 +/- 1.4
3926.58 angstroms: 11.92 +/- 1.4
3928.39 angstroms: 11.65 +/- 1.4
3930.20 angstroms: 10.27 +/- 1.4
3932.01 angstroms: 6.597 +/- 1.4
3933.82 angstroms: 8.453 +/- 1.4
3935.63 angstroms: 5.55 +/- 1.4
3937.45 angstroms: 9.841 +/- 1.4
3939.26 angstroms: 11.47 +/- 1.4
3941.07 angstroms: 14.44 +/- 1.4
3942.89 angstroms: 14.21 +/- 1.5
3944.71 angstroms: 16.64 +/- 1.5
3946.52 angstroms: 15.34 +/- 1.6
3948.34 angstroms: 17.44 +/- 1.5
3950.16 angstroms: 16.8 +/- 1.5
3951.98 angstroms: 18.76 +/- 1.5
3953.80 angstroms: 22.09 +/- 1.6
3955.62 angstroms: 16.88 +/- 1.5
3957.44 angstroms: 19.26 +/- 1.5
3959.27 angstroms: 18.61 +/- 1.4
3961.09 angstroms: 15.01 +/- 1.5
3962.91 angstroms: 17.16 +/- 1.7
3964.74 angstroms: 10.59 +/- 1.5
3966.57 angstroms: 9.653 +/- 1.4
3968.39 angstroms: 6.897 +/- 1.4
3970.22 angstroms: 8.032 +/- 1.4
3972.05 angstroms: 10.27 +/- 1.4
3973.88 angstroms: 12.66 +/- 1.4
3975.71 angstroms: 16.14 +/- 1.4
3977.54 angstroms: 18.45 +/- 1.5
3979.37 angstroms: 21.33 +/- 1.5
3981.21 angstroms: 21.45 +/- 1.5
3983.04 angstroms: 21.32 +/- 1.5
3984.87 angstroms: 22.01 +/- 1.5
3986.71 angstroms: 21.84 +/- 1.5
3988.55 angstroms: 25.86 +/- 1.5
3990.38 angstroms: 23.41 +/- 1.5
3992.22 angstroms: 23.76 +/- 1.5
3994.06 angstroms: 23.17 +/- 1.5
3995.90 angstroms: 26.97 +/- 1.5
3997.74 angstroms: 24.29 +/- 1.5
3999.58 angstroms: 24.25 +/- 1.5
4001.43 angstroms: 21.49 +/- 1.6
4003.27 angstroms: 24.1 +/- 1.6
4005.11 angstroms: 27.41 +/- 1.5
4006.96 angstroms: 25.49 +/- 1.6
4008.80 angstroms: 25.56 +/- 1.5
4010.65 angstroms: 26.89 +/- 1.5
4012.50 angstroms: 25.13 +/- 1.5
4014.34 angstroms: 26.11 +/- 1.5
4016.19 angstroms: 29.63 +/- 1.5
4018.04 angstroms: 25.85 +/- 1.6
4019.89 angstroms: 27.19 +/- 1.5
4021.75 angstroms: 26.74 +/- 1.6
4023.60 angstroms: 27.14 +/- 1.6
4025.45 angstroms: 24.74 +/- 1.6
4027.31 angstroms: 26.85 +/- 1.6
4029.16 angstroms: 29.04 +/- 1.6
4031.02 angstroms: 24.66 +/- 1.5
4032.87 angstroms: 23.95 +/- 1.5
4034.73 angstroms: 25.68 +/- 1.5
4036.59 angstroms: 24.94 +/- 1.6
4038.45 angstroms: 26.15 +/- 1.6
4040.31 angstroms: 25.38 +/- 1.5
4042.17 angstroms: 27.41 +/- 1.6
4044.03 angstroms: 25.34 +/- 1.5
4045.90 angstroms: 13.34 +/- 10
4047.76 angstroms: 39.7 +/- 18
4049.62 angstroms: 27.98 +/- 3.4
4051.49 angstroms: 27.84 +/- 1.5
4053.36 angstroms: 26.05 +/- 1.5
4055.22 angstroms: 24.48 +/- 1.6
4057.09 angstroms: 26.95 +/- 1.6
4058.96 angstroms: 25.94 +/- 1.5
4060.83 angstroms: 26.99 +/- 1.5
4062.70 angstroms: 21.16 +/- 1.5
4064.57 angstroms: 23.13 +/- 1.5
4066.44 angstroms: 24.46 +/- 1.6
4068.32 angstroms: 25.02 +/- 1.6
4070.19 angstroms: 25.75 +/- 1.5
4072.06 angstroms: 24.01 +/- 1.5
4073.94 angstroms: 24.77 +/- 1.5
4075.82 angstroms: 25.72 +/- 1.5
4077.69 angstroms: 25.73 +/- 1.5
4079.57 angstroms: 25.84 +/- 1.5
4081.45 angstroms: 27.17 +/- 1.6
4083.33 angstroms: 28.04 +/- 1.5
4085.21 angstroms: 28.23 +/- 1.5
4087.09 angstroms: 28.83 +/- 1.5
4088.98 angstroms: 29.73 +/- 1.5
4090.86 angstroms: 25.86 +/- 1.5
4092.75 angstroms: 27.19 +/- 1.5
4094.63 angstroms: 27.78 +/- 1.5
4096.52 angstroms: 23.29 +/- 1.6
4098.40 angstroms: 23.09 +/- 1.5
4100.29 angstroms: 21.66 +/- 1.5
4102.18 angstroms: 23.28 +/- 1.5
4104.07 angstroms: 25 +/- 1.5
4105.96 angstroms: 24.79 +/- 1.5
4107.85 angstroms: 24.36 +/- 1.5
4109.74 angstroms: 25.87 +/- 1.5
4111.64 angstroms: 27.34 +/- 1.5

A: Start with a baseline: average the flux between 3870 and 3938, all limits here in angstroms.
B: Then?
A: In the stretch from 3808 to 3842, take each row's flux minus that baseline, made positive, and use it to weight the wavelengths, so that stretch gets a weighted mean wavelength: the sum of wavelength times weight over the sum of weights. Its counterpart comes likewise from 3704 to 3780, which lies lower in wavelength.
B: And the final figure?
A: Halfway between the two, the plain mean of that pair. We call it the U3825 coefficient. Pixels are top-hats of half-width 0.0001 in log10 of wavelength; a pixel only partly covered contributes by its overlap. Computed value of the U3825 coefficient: 3787.4 angstroms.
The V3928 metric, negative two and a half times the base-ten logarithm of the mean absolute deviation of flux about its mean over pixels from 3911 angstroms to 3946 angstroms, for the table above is -1.4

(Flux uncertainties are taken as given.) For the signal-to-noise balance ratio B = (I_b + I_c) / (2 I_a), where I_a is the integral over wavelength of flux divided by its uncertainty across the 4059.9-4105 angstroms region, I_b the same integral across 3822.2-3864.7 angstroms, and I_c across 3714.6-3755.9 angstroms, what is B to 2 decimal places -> 0.47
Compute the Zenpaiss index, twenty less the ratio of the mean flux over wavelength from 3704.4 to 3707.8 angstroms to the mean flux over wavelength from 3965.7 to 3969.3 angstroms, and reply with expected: 18.3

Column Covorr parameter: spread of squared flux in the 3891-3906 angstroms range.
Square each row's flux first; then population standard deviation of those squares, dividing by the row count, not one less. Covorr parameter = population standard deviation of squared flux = 65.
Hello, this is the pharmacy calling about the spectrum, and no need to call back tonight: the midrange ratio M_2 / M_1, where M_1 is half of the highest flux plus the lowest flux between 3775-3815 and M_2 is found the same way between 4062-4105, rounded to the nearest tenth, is 1.7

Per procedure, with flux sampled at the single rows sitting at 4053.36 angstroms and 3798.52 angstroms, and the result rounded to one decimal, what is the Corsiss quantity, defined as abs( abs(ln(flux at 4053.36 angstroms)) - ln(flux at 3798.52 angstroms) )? 0.7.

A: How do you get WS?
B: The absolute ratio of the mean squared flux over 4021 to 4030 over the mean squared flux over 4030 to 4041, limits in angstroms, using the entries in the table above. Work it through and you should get 1.15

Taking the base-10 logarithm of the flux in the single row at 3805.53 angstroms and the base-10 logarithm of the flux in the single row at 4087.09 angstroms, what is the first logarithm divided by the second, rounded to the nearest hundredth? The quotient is 0.81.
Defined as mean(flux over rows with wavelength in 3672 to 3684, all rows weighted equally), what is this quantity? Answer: 16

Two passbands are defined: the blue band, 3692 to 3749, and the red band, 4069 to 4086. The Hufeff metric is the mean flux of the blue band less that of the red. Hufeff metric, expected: -12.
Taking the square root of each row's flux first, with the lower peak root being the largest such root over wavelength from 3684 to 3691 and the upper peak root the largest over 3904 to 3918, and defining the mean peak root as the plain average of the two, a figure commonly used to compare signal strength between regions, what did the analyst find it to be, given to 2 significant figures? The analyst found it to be 4.2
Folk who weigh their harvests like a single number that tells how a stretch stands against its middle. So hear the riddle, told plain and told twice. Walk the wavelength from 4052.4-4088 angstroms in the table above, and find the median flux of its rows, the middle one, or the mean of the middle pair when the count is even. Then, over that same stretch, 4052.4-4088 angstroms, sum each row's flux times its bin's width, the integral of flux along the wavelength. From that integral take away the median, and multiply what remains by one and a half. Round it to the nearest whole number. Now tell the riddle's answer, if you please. 1334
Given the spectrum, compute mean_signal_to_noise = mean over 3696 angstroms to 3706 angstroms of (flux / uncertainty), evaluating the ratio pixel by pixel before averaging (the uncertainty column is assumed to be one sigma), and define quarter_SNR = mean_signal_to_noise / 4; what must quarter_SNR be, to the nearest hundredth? 2.73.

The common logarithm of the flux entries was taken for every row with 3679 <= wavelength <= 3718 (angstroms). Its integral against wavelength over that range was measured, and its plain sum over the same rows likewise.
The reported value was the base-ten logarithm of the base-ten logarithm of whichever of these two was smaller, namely 0.16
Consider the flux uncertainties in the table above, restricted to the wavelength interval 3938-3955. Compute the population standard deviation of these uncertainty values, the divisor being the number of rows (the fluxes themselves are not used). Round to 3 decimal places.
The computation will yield 0.067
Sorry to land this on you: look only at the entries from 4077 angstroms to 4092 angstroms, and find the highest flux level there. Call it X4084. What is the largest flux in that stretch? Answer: 29.73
